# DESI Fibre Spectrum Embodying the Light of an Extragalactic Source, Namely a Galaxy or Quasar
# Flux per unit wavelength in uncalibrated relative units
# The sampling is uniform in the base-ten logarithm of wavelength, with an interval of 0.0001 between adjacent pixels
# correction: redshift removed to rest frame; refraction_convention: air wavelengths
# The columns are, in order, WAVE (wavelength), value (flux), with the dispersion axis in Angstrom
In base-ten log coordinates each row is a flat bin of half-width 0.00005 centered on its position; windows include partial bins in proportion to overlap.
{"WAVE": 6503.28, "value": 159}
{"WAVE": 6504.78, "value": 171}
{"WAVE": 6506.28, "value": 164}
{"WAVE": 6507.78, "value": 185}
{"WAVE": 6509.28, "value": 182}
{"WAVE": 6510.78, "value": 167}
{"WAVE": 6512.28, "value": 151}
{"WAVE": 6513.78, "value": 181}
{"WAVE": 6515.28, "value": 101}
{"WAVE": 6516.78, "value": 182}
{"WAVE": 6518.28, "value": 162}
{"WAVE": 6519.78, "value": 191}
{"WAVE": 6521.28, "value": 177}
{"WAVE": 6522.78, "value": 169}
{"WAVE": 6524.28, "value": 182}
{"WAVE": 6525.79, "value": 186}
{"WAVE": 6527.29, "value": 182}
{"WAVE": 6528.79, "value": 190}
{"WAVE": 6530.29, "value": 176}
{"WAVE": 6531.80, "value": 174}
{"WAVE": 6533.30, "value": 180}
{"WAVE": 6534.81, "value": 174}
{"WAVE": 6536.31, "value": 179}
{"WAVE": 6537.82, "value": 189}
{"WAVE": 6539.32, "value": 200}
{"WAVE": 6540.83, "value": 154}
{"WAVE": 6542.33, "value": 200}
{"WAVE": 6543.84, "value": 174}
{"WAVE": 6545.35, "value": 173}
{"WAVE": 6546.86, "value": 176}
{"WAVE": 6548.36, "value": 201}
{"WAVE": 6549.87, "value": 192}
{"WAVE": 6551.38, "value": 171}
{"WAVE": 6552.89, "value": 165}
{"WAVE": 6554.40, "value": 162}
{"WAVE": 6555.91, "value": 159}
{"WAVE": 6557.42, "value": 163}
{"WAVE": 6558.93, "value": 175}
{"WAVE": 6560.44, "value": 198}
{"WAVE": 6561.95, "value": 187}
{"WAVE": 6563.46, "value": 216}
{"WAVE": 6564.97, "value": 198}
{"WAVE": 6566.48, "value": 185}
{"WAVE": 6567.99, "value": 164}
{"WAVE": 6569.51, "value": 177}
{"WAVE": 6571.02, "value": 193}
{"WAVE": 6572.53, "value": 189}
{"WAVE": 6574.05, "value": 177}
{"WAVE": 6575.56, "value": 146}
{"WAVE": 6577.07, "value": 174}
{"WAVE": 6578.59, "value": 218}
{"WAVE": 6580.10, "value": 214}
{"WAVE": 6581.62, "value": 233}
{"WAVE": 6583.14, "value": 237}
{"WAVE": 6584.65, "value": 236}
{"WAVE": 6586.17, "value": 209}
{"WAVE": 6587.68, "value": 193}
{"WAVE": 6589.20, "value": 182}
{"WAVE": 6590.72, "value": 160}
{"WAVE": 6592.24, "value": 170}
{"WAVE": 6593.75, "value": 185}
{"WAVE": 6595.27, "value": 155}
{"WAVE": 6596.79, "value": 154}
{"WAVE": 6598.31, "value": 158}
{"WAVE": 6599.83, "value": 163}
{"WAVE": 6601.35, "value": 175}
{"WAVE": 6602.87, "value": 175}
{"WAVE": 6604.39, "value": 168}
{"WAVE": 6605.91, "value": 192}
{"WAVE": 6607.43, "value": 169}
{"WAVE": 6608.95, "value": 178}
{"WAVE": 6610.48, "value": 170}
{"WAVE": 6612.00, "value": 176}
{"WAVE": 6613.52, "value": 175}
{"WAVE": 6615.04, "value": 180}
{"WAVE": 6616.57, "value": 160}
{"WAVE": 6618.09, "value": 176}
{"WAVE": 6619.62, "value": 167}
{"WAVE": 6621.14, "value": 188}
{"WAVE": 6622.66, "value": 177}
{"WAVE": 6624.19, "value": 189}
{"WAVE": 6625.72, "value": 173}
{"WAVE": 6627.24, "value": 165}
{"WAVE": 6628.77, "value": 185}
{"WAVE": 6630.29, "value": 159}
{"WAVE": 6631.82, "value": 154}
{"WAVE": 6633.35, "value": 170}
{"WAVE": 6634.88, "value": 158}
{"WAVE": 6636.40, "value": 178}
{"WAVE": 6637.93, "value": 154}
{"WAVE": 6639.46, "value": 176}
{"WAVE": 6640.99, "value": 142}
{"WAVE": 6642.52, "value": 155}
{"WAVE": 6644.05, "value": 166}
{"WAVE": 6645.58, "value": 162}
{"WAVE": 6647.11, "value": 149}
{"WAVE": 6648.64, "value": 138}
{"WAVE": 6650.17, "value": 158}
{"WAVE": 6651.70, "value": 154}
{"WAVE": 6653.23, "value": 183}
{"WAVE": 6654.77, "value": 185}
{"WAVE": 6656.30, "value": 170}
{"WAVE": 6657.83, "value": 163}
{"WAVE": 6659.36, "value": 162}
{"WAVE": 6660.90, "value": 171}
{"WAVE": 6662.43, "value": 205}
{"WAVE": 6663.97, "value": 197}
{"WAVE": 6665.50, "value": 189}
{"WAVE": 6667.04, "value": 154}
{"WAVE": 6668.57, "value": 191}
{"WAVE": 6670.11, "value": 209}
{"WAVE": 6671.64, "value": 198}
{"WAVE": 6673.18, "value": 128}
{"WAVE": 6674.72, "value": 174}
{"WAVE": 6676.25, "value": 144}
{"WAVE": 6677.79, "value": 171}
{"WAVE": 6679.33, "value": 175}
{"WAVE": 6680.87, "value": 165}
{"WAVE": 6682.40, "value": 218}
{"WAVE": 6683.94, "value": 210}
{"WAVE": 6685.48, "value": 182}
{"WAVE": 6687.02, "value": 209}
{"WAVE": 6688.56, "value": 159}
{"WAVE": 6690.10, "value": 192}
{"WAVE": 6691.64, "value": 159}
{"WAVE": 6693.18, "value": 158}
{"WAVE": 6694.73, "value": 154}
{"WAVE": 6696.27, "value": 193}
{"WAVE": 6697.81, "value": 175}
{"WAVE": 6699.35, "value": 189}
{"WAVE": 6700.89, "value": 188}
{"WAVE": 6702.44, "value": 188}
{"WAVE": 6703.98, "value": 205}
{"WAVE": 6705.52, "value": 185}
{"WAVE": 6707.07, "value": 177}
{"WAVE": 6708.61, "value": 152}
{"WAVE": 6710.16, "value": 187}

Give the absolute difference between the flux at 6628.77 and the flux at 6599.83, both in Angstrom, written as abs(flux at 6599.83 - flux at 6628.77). 22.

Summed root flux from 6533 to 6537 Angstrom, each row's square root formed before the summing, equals 40.0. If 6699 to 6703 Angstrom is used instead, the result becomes 41.2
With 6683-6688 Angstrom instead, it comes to 42.4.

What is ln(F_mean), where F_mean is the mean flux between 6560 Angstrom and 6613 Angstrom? 5.22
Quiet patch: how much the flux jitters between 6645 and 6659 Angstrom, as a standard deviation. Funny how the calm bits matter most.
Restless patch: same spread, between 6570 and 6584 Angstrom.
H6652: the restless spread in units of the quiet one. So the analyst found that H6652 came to 2.0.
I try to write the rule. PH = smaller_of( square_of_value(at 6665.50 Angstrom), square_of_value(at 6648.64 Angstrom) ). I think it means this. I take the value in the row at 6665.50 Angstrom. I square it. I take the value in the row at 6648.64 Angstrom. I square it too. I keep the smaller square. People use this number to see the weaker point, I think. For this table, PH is 19044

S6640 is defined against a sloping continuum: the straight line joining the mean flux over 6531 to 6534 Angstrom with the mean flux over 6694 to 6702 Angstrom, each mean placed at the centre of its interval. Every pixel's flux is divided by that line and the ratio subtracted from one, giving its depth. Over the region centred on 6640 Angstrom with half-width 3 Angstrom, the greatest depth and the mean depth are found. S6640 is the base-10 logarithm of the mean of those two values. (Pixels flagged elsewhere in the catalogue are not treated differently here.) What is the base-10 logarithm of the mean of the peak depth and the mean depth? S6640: -0.78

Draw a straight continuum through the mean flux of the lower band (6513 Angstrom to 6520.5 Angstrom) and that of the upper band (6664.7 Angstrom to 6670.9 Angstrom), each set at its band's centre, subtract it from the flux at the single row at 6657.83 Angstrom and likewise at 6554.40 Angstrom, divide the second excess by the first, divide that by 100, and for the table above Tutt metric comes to 0.003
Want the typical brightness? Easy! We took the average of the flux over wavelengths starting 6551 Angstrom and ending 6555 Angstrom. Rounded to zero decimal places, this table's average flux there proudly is 166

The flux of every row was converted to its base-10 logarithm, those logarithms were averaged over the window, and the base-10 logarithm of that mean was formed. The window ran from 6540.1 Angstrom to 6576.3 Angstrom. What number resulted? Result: 0.352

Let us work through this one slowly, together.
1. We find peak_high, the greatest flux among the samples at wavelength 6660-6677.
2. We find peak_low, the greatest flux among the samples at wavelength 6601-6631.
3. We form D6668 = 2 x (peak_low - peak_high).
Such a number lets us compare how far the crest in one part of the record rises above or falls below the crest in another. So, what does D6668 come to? -34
